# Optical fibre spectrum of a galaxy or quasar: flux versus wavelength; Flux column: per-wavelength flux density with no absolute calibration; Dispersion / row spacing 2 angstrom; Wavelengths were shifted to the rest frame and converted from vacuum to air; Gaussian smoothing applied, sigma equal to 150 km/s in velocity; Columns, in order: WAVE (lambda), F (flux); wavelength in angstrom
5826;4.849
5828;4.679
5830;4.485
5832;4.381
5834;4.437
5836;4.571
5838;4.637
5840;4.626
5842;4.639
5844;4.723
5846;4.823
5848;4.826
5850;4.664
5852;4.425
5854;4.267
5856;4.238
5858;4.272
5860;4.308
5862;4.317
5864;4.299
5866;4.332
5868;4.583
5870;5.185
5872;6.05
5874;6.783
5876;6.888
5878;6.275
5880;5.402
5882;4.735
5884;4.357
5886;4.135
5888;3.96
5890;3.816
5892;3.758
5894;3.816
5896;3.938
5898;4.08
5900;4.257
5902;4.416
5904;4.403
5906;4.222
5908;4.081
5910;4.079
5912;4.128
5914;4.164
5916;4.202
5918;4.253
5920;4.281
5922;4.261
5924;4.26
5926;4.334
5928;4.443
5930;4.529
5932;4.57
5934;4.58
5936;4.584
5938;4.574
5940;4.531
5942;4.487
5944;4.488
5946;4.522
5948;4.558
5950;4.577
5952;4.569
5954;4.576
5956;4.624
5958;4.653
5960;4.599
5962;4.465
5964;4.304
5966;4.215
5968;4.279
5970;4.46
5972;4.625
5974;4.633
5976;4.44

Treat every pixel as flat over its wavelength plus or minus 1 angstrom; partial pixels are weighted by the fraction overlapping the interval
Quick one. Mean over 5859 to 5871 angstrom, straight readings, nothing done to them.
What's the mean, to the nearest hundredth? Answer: 4.50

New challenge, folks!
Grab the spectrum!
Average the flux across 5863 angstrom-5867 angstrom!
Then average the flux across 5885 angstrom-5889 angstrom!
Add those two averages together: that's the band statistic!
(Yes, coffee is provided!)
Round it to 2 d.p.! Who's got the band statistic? 8.36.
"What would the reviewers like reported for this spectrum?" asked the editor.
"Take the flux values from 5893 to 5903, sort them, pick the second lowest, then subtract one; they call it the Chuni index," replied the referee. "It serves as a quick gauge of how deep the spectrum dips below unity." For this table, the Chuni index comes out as 2.94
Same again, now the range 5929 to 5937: 3.57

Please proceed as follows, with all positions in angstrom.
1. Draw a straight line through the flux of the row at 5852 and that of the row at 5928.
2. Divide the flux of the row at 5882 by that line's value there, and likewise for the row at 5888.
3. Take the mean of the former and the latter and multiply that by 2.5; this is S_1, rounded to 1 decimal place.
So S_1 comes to 2.5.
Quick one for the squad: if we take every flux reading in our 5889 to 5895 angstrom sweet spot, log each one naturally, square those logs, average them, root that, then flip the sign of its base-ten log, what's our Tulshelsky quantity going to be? -0.13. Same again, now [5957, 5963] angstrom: -0.18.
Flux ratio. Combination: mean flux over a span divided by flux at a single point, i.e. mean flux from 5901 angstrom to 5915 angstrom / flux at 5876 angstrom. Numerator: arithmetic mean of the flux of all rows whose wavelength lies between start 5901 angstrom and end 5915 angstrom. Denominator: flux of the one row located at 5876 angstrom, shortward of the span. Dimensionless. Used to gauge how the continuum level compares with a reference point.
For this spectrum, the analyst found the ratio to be 0.61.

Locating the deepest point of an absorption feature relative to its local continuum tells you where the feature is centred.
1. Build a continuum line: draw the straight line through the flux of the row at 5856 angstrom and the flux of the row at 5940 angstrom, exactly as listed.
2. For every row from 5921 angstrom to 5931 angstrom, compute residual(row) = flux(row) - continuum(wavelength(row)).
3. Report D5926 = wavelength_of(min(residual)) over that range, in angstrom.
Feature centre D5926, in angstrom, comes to 5924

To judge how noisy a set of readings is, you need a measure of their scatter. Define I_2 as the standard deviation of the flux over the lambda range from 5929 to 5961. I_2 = 0.04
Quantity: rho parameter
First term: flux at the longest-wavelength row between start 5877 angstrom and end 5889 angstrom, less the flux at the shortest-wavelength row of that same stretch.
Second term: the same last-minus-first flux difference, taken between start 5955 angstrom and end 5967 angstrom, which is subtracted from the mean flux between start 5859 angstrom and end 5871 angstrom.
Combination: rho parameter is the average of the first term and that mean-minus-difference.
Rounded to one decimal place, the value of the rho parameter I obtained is 1.3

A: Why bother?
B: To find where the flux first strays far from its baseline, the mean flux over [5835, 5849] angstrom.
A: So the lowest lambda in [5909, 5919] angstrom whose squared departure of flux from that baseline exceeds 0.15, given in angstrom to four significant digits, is 5910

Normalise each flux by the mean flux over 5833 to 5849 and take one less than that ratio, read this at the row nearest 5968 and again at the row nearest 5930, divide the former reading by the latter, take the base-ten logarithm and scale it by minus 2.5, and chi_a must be -1.2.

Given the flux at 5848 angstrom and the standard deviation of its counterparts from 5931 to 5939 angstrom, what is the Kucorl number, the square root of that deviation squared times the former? 0.01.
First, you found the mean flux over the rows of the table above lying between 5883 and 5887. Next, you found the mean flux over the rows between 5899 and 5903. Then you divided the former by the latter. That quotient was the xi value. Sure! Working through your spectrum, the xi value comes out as 0.98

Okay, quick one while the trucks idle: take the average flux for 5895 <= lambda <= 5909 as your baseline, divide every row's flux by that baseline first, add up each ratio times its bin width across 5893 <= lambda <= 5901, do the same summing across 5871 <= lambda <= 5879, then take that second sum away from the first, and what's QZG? -4.7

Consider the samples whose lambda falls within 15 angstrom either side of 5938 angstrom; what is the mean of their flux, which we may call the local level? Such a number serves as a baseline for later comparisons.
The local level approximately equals 4.51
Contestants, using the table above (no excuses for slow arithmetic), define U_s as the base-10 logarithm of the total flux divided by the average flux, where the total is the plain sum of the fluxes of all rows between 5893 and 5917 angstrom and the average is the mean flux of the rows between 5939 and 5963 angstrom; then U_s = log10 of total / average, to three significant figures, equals 1.04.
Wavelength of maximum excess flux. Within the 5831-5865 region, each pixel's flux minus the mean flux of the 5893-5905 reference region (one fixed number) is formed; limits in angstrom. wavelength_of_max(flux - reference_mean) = 5848 angstrom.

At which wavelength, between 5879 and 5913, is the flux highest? 5880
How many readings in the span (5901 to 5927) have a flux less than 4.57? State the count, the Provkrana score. 13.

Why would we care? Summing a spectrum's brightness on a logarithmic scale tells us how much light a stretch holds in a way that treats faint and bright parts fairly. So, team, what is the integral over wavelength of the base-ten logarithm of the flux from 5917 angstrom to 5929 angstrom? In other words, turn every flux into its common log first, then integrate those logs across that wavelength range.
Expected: 7.6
